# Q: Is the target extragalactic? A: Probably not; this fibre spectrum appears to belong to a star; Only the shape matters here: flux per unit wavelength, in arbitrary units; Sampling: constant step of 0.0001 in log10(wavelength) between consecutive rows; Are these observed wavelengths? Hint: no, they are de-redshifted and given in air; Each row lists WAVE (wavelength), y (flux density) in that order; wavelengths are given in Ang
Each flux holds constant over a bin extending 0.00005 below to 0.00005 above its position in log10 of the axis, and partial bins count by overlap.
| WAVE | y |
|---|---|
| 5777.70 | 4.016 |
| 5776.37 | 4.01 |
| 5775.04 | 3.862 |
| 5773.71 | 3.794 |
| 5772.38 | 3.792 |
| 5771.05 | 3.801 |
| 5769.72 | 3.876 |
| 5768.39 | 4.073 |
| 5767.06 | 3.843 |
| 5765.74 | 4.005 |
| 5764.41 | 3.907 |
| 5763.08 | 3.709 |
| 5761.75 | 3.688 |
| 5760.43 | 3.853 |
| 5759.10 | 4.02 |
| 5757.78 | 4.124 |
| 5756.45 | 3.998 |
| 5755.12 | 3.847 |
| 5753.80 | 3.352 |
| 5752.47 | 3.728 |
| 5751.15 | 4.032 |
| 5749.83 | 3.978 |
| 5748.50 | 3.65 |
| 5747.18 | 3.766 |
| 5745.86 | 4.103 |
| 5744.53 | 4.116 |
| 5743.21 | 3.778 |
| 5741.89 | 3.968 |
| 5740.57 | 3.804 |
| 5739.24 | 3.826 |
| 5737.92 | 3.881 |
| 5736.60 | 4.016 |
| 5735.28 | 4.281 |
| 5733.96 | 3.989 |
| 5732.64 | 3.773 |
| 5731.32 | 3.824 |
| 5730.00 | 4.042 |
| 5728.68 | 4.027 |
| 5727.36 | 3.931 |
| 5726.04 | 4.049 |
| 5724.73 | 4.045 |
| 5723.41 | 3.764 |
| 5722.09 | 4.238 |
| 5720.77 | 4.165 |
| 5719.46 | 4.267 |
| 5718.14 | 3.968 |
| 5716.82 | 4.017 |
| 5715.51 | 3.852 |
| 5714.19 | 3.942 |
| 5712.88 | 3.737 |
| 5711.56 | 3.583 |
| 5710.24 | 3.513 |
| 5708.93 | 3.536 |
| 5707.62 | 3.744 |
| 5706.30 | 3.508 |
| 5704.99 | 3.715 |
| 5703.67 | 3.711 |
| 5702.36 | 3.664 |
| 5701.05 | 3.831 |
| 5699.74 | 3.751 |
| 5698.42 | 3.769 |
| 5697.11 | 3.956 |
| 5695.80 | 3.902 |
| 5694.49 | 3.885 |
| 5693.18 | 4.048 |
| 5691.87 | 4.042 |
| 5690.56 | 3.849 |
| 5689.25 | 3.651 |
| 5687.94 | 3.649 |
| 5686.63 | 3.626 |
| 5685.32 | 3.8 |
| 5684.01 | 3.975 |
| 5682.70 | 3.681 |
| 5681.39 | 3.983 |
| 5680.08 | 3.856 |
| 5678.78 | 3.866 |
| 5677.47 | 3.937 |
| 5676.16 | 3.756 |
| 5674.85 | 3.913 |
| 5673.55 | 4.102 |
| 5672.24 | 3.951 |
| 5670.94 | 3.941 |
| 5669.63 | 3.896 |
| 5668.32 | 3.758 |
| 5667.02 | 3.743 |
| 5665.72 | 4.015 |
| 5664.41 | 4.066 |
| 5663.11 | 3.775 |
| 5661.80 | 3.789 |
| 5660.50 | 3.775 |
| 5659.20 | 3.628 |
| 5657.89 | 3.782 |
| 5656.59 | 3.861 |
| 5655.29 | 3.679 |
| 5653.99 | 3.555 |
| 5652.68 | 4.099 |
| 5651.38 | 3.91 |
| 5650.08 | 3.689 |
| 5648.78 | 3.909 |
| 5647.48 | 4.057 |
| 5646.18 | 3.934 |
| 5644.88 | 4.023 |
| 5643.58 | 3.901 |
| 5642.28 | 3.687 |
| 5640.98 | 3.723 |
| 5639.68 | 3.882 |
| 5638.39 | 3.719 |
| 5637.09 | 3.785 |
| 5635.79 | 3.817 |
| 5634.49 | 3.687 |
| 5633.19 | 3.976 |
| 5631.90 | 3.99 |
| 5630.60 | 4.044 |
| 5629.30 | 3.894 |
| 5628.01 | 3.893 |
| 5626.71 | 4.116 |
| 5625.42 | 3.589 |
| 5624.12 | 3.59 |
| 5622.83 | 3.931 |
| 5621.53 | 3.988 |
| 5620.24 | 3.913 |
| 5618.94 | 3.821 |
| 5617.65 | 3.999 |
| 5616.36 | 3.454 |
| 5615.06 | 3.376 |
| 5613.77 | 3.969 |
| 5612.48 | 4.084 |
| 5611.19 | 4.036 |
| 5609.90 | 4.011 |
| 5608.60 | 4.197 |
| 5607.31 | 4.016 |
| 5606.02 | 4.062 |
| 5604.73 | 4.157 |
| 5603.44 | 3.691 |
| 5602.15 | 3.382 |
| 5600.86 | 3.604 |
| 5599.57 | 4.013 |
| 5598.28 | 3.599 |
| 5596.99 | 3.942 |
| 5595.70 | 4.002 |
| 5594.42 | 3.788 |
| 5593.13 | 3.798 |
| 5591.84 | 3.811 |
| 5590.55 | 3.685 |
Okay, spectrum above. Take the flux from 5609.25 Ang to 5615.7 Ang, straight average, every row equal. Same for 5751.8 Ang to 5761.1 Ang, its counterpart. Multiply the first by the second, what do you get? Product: 15.0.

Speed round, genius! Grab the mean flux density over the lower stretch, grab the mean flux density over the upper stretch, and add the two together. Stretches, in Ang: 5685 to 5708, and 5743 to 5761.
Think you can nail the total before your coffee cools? 7.67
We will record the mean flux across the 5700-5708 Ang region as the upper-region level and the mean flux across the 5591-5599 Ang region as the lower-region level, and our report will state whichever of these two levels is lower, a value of 3.70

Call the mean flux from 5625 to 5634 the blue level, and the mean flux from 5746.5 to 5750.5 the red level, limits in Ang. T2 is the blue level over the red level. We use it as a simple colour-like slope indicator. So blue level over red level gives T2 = 1.03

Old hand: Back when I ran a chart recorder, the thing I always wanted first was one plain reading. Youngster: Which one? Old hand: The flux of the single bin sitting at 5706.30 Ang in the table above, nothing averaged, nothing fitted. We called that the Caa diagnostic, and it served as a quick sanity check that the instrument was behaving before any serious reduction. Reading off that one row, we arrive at 3.508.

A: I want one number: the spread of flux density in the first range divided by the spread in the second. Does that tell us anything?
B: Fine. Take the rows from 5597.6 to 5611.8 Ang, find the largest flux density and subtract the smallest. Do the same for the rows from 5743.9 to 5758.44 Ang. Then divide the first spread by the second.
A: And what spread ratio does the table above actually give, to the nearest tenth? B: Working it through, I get 1.1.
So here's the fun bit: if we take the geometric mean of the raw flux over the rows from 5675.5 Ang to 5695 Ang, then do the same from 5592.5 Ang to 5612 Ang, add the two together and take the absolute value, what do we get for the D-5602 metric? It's 7.72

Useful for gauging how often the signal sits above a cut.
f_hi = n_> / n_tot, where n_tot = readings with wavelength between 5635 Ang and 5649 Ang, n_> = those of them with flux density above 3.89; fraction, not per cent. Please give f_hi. 0.5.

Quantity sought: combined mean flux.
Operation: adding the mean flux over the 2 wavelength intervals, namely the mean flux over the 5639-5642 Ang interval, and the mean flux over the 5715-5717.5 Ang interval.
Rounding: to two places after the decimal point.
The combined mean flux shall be 7.74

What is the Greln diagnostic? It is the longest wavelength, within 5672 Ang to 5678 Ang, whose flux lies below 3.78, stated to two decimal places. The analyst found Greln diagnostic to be 5676.16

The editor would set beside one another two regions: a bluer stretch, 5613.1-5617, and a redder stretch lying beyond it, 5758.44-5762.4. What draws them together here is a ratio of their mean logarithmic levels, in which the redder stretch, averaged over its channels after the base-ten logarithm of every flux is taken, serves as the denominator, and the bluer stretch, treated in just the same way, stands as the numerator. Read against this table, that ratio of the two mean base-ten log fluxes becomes 0.95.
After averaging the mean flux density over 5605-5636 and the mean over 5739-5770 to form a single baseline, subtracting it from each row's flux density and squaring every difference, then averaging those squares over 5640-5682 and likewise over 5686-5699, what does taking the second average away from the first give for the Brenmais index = -0.005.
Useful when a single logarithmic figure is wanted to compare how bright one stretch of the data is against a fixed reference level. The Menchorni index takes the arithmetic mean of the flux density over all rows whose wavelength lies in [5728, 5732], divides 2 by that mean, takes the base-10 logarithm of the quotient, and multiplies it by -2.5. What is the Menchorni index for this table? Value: 0.74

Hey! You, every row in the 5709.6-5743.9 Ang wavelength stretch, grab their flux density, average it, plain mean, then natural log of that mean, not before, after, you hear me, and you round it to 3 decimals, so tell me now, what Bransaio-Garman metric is 1.370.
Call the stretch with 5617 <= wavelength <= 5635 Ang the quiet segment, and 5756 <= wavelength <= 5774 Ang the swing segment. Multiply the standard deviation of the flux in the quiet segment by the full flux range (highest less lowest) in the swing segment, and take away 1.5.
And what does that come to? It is -1.43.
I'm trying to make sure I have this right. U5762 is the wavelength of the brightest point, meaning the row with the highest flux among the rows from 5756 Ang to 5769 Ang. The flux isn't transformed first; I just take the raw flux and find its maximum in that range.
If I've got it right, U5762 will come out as 5757.78 Ang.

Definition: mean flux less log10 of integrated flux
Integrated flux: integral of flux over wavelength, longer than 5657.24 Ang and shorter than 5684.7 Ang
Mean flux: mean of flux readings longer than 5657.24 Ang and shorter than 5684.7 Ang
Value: 1.84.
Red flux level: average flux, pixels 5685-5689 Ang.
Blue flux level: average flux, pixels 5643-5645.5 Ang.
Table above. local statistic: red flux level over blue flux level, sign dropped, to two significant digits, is 0.93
